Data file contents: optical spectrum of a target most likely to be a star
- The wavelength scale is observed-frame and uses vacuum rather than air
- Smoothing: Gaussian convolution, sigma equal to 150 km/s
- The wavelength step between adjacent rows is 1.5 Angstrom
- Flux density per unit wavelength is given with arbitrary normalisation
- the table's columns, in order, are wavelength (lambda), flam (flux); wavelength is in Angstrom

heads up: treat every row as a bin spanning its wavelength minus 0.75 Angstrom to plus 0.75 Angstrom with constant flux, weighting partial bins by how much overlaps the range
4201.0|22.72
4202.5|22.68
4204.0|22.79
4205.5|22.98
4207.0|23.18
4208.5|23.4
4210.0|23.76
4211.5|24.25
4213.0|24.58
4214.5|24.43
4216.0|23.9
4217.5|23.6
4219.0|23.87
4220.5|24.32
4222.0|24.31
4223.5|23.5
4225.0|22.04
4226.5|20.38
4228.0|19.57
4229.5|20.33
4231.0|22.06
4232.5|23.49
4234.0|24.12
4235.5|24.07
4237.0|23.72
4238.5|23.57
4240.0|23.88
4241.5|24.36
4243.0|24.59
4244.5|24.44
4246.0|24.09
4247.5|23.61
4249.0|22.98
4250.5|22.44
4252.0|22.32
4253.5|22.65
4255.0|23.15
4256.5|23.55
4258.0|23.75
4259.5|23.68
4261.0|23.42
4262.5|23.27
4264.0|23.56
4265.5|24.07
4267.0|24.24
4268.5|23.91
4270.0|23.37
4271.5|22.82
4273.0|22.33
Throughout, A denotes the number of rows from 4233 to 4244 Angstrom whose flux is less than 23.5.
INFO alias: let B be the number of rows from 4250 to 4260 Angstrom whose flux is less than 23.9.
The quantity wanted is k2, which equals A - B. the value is -7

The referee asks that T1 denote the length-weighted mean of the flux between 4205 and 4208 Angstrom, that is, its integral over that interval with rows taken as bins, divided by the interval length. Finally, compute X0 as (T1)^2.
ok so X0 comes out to 534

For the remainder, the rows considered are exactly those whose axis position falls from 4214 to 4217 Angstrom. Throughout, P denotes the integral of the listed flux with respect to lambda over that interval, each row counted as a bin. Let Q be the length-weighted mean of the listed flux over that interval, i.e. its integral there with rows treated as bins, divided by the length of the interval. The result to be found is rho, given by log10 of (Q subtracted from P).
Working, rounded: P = 72.3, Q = 24.1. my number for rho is 1.68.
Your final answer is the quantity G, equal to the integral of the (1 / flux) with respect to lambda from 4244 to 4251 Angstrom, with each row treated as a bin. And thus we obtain 0.30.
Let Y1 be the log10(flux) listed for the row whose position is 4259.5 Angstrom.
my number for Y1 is 1.374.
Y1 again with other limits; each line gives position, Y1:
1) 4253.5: 1.355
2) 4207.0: 1.365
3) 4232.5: 1.371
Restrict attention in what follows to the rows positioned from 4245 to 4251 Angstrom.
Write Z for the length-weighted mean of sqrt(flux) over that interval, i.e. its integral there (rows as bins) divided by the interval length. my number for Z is 4.83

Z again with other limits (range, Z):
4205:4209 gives 4.82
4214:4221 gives 4.90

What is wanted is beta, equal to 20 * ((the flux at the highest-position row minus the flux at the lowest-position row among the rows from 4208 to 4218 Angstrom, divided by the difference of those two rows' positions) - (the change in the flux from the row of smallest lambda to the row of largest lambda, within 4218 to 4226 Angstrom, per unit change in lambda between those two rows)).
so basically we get 7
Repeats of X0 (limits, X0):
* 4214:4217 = 581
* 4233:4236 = 578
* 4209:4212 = 573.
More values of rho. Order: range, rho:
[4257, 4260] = 1.68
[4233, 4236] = 1.68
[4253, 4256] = 1.66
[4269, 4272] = 1.67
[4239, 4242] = 1.68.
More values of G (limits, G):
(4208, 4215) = 0.29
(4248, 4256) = 0.35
